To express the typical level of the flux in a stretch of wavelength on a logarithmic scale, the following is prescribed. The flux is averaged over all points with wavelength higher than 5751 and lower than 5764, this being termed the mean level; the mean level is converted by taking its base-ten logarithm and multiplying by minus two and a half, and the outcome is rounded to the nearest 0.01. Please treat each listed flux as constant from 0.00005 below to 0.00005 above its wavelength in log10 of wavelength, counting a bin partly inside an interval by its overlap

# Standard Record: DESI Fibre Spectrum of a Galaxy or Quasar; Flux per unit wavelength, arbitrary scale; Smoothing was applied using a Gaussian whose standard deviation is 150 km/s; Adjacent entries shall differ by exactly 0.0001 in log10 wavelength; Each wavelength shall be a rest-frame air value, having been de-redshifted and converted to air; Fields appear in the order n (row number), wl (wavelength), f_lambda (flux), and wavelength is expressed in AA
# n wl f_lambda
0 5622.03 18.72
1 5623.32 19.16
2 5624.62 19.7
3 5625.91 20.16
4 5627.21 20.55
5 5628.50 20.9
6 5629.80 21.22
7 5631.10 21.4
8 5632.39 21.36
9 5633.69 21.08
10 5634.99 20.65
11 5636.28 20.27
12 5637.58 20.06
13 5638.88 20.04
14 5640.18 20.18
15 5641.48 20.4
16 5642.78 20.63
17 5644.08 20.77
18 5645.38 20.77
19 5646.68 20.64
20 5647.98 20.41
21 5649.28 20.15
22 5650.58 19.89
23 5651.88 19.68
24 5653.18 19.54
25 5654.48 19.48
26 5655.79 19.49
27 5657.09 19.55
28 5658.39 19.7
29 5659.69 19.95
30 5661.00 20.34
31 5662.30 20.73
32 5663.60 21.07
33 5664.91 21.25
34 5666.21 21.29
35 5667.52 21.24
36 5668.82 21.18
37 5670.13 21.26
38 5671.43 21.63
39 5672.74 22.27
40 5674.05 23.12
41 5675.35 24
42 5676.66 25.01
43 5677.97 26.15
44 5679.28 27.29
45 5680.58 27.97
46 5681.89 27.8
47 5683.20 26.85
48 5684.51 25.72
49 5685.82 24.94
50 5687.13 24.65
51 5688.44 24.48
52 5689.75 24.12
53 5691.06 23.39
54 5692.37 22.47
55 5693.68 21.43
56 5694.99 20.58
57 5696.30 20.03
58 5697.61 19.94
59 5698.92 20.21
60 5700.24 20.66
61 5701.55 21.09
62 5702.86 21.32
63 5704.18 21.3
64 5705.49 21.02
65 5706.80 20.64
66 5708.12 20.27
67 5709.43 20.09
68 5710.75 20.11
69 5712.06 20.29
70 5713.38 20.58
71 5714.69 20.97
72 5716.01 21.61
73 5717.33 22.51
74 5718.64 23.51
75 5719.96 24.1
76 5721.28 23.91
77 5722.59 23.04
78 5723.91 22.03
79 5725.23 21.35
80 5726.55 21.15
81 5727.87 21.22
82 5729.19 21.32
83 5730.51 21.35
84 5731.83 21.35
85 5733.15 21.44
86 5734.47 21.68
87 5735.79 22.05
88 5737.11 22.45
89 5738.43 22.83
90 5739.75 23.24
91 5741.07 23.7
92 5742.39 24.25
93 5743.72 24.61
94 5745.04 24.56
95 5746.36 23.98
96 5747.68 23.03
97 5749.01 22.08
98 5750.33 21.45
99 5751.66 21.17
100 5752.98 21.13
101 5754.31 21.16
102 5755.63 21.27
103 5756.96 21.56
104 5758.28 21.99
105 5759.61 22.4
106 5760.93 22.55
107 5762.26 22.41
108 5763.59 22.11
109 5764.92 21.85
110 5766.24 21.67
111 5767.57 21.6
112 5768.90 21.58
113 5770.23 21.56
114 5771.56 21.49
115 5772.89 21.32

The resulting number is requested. -3.34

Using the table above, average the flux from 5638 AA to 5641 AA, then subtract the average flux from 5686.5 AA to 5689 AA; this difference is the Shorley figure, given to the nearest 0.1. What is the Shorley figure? -4.5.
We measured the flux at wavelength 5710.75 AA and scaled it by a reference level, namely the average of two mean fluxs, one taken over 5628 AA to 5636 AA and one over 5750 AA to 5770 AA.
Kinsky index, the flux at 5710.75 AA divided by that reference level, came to 0.94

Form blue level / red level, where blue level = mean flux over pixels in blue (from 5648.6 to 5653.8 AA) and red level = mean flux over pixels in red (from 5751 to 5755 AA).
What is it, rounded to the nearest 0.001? 0.937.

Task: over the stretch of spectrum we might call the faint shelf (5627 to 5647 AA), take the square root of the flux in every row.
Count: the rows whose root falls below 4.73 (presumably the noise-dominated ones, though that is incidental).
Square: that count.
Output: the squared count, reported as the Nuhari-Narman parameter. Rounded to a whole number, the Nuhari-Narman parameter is 256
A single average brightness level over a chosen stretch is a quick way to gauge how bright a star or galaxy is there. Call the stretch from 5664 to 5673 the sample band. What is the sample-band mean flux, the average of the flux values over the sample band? 21.4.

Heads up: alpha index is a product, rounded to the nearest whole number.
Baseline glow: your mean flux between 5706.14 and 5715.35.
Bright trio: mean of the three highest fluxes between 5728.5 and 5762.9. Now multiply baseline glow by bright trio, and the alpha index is 500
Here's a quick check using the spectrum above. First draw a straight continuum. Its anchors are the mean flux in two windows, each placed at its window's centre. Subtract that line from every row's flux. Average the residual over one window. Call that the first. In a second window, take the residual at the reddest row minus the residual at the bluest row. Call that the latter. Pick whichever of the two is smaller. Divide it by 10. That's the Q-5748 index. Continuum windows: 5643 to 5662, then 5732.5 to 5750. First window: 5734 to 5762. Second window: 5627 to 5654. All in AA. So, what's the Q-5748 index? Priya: -0.19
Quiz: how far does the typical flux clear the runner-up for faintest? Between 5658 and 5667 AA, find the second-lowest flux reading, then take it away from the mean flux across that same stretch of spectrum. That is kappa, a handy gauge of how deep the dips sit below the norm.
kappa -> 0.7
